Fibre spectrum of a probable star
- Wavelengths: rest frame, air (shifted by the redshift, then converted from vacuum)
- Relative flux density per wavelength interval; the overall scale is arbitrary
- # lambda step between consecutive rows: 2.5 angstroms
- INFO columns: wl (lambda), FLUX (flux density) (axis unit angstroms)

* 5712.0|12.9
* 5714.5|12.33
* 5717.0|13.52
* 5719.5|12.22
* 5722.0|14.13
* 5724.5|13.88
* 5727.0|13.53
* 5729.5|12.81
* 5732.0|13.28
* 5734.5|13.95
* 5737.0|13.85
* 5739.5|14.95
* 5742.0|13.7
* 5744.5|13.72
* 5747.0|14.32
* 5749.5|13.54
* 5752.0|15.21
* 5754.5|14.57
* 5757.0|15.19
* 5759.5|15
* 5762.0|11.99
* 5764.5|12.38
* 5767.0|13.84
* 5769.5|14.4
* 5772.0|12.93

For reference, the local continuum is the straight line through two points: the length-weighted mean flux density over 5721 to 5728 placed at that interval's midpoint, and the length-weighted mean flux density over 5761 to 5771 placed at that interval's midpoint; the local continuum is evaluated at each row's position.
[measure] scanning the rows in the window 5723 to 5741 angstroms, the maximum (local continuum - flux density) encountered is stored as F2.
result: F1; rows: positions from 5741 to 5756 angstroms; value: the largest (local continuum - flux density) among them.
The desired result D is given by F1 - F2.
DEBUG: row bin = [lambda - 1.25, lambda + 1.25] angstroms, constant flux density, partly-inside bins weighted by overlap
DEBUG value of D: -1.1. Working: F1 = -0.1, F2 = 1.0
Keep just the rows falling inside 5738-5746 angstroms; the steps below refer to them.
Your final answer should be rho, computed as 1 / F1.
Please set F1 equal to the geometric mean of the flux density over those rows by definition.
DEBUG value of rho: 0.0709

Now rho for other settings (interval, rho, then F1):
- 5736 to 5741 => 0.0695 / 14.4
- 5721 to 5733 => 0.0740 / 13.5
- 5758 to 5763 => 0.0746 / 13.4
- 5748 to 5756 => 0.0693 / 14.4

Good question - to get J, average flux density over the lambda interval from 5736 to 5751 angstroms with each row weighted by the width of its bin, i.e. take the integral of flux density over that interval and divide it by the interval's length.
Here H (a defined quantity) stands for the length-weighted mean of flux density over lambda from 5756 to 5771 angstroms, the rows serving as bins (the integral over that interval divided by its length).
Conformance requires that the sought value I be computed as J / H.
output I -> 1.02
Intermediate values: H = 13.8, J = 14.0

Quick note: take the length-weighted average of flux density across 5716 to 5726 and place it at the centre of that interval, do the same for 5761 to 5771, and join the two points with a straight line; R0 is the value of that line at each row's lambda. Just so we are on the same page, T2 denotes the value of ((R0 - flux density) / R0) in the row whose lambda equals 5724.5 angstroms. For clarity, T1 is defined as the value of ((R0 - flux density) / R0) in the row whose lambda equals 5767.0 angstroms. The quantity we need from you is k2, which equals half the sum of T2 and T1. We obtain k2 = -0.043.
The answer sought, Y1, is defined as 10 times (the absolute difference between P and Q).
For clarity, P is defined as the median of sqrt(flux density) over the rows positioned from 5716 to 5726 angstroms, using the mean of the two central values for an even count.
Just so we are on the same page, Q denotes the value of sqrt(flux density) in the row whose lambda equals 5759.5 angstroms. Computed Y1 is 1.7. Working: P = 3.70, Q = 3.87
